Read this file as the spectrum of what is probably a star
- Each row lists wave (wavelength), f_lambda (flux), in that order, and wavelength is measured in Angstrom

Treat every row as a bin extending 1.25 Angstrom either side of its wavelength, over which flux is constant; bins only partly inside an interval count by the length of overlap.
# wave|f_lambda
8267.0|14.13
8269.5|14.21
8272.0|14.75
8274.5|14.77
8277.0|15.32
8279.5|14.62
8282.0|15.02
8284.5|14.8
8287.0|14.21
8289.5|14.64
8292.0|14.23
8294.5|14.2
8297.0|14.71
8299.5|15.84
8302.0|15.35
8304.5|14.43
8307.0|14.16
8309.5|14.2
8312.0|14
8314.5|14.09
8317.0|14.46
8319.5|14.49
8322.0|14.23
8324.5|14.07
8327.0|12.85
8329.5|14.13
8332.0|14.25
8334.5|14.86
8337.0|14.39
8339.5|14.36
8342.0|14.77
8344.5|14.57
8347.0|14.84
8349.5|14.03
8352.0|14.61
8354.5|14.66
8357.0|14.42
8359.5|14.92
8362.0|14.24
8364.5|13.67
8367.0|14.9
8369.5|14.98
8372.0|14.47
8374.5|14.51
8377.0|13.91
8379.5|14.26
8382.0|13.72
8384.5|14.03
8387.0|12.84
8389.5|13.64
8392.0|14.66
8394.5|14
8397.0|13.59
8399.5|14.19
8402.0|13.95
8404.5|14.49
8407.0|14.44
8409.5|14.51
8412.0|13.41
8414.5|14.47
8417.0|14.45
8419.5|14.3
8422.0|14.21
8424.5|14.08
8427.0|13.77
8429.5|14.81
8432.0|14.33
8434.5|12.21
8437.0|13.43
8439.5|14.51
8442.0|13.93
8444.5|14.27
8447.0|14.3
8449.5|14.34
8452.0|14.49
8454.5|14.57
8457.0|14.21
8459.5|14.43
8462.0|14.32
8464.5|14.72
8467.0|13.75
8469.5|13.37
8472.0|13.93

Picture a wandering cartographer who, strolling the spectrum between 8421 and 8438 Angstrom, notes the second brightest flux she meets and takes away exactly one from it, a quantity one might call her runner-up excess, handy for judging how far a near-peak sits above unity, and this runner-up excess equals 13.3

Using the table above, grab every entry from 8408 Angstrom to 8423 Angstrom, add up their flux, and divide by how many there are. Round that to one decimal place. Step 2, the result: 14.2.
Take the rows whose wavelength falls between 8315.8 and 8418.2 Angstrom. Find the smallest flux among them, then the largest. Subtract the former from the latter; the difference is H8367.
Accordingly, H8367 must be 2.14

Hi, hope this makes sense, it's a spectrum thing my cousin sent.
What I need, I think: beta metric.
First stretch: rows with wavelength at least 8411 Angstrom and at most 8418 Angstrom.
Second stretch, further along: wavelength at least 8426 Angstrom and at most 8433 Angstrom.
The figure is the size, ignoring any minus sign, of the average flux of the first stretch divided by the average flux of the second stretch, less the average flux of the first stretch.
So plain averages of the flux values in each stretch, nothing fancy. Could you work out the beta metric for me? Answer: 13.1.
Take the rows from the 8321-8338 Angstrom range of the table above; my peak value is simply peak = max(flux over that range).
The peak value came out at 14.86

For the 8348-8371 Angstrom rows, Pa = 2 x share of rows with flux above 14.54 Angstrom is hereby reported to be 1.1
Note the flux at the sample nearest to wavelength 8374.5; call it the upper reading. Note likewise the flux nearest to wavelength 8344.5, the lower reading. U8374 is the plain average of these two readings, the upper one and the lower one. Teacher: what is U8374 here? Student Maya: 14.5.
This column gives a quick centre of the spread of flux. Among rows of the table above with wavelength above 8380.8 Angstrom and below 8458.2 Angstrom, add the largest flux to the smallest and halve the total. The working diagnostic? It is 13.51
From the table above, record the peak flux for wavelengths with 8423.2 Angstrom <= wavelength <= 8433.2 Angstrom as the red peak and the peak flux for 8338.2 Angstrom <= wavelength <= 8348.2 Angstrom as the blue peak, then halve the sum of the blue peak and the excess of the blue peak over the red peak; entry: 7.4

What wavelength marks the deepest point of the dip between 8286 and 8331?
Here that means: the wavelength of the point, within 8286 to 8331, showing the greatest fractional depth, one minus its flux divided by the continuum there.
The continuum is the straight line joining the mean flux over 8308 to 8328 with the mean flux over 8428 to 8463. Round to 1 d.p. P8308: 8327.0 Angstrom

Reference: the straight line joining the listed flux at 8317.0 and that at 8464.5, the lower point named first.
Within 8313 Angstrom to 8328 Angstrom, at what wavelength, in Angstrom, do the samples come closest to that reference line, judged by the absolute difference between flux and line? 8317.0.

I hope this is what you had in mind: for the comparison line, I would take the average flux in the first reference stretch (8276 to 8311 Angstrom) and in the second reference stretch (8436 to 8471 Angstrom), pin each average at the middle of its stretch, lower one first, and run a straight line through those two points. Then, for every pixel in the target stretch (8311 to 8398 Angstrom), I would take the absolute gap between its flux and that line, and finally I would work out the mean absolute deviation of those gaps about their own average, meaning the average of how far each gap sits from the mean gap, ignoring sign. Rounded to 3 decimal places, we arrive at 0.255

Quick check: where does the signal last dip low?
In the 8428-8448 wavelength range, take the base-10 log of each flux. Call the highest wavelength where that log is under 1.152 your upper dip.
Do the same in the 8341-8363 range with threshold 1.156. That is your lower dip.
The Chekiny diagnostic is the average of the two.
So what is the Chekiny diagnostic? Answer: 8402.0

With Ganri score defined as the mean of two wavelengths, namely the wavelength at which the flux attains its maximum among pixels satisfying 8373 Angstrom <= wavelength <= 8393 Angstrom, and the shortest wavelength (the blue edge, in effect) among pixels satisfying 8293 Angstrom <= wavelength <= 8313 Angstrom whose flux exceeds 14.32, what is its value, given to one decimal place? 8344.5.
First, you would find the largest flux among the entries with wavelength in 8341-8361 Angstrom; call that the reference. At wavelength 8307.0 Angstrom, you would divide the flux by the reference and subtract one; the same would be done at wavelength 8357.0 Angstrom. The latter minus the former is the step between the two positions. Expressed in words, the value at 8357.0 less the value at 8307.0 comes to 0.02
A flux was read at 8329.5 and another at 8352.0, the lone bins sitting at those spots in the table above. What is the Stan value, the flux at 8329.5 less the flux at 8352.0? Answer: -0.5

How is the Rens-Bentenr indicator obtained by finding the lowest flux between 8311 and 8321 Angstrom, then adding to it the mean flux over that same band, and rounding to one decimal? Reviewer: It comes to 28.3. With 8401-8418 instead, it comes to 27.7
